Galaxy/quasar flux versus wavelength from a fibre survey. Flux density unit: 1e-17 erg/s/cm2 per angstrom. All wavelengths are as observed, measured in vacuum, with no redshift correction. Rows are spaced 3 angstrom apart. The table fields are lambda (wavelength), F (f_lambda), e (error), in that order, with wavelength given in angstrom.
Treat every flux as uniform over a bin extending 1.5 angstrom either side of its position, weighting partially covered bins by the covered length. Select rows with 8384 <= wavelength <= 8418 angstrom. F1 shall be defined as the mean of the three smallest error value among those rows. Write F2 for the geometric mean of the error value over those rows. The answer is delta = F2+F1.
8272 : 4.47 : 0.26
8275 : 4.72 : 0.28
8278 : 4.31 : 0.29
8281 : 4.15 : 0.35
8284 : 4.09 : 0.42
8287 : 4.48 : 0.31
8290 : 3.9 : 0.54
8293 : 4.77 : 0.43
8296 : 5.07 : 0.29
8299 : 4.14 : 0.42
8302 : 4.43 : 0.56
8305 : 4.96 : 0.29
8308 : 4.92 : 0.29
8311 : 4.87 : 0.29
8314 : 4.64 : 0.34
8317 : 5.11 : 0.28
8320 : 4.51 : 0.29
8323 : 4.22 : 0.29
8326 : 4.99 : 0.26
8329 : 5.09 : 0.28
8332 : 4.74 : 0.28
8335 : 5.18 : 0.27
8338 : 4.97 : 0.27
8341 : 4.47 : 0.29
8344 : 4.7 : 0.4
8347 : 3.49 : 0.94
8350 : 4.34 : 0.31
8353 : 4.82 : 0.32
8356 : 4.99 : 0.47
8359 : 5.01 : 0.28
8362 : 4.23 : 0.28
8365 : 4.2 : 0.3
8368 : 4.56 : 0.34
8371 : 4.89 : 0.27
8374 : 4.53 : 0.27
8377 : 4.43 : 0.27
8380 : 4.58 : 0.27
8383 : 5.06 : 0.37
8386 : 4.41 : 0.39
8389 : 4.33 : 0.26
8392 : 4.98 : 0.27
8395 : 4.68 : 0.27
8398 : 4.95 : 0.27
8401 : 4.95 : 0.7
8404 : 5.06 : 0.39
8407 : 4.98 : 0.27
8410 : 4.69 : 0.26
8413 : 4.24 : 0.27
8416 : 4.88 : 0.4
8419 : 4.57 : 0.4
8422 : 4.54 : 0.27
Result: 0.59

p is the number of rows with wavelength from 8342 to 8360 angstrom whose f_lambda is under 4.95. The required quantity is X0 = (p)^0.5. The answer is 2.0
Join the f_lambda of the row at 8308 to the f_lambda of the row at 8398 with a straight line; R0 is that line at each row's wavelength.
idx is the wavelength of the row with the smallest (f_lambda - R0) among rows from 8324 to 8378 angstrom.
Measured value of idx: 8347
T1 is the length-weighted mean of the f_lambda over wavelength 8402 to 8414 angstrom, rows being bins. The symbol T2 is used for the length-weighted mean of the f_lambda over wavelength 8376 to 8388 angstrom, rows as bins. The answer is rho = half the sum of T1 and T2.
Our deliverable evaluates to 4.69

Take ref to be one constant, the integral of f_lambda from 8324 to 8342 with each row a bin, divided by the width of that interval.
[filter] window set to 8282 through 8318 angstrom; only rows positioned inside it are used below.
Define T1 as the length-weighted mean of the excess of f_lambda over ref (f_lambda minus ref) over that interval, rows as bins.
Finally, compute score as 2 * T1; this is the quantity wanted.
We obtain -0.6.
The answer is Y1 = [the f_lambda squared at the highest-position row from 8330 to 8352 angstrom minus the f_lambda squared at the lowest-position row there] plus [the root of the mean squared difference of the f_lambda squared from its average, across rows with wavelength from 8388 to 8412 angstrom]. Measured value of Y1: -1.5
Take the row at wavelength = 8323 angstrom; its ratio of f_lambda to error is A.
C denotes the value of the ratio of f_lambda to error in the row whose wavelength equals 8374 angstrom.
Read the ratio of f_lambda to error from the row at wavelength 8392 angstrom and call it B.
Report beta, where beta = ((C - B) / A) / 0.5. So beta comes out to -0.2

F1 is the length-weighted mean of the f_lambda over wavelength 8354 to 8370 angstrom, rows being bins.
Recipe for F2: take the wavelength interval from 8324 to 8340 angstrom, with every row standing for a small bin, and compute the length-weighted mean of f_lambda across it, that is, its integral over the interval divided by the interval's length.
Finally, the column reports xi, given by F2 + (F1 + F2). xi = 14.5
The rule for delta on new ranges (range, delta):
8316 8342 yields 0.55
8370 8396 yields 0.56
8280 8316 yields 0.66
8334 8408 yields 0.60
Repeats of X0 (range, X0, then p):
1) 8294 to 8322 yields 2.4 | 6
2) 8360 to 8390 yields 3.0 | 9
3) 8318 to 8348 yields 2.4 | 6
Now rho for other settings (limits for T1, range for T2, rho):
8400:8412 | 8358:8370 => 4.69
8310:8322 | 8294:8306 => 4.70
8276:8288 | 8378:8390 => 4.43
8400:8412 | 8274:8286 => 4.60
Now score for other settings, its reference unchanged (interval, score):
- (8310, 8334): -0.2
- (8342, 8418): -0.5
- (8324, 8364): -0.4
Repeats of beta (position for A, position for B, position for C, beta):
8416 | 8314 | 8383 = 0.0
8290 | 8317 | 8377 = -0.5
